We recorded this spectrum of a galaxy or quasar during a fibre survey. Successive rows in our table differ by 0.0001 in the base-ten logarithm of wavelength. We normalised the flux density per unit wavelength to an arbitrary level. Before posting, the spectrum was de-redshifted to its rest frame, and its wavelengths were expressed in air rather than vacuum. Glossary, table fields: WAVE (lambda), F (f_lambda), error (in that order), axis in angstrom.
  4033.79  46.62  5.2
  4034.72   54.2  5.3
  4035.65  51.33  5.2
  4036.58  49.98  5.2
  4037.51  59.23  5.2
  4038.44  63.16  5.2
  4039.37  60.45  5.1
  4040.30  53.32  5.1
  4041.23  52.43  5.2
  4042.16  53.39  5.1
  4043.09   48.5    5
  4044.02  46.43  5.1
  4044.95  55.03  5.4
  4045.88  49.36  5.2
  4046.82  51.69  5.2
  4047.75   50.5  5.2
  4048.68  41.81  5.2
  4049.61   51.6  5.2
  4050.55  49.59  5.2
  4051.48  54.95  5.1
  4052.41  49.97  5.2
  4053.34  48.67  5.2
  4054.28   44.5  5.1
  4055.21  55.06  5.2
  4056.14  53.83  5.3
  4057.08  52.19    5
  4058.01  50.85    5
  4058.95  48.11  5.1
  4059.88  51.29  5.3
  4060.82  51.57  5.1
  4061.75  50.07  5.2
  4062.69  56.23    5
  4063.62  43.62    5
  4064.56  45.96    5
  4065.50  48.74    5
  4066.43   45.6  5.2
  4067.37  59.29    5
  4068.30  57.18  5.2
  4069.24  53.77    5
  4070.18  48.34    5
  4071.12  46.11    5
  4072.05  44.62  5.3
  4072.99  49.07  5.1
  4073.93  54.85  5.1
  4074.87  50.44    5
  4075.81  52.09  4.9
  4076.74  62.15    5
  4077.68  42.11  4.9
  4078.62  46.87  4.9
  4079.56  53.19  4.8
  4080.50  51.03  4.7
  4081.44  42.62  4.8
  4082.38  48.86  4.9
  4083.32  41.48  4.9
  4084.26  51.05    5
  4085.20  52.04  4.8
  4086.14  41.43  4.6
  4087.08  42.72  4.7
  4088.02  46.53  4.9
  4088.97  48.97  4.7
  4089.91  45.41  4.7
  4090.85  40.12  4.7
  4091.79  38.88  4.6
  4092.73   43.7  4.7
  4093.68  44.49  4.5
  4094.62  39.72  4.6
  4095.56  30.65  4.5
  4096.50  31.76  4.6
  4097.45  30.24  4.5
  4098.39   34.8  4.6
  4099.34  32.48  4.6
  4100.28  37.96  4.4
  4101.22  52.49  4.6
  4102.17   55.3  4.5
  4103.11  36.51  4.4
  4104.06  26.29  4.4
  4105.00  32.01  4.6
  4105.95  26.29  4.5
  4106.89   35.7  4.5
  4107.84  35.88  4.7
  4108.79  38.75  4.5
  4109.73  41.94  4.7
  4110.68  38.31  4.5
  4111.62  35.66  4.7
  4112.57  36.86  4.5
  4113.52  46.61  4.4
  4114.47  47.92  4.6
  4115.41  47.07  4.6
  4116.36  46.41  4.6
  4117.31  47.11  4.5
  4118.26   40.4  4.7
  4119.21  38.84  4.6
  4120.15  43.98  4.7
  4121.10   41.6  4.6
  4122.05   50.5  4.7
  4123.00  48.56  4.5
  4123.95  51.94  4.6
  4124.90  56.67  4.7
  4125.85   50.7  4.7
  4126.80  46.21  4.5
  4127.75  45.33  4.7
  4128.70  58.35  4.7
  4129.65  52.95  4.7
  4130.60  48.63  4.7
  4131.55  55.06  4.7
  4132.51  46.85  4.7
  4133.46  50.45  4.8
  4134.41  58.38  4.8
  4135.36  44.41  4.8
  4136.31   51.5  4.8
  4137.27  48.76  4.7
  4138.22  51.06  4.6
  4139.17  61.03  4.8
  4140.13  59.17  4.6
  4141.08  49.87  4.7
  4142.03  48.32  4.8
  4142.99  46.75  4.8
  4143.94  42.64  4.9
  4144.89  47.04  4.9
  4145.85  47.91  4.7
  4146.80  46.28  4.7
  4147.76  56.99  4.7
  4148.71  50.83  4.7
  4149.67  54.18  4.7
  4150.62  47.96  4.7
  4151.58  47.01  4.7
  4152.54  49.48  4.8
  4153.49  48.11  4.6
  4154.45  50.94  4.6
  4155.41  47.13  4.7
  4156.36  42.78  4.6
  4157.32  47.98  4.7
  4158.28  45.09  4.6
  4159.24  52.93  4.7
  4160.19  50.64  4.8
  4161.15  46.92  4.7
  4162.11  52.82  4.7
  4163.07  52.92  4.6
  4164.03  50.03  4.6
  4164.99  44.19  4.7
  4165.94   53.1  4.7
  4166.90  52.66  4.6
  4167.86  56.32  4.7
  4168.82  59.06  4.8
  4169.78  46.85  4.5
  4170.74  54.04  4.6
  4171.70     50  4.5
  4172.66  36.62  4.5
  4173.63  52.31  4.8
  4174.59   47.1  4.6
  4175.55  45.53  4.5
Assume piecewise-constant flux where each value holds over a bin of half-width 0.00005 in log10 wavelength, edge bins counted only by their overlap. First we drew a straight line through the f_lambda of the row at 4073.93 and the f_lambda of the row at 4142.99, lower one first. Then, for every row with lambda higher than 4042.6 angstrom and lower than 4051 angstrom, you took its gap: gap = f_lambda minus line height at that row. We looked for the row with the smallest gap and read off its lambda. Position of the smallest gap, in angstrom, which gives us 4048.68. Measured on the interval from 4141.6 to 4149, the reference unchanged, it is 4143.94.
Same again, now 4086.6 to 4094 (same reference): 4091.79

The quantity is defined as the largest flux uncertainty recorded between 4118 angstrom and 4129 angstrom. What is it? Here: 4.70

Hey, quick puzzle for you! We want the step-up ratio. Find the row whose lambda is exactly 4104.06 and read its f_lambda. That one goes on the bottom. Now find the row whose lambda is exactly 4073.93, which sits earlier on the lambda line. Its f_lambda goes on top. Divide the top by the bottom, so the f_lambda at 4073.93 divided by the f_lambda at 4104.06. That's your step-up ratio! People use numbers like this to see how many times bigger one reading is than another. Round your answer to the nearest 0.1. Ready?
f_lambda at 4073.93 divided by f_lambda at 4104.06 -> 2.1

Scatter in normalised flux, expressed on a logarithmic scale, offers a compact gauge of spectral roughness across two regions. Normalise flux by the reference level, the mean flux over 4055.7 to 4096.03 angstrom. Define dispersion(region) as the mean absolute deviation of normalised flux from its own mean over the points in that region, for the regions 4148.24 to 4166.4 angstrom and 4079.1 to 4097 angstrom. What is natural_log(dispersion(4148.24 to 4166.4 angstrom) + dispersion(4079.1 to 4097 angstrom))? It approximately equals -1.85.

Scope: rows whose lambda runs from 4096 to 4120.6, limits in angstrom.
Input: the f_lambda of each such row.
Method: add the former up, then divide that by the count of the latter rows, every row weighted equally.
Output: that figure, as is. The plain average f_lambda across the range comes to 39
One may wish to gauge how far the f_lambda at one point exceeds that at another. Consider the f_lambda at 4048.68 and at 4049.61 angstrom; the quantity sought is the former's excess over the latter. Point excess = -10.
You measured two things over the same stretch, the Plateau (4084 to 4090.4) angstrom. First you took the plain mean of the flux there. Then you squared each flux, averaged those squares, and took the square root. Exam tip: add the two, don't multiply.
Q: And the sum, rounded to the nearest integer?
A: 94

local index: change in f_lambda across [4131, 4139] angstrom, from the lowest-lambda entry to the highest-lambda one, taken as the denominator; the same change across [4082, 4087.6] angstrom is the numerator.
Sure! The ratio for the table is 1.5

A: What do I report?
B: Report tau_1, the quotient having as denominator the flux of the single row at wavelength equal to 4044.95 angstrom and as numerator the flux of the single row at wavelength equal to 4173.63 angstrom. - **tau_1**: 0.95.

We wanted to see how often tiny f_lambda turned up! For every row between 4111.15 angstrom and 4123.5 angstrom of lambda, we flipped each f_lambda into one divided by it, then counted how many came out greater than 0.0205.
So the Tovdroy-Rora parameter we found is 12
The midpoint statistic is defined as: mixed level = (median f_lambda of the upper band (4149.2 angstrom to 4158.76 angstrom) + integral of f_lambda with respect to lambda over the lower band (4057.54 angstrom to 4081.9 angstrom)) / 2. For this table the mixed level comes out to 636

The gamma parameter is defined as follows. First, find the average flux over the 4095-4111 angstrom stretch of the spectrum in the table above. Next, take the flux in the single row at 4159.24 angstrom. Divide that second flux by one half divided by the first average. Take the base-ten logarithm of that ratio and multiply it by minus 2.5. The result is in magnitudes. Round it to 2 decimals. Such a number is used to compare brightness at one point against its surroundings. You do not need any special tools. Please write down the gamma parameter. -8.96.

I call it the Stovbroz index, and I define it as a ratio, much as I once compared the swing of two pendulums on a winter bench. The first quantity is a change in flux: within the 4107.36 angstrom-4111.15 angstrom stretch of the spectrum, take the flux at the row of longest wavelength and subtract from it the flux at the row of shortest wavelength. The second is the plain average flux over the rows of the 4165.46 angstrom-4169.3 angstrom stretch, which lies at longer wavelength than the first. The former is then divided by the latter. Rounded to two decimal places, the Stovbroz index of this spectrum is 0.04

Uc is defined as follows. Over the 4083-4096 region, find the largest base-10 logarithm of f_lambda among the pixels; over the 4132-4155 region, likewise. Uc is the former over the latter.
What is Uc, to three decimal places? 0.961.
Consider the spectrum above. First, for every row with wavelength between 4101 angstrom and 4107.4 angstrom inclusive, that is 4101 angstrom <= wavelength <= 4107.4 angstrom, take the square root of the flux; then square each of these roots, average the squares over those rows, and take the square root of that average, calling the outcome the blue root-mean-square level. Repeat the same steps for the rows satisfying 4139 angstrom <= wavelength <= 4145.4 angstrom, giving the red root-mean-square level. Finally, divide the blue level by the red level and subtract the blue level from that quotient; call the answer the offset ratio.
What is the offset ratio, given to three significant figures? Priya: -5.28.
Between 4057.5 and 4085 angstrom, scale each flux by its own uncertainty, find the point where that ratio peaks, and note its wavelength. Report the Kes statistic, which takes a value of 4076.74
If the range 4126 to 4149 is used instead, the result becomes 4140.13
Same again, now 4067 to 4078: 4076.74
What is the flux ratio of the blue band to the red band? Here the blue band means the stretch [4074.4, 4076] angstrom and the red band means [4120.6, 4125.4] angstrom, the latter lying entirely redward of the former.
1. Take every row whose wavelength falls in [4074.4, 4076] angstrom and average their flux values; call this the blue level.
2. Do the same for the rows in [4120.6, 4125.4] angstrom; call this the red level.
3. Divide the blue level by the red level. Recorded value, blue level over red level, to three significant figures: 1.03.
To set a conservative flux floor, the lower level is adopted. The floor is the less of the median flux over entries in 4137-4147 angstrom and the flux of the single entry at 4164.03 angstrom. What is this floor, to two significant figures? 48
